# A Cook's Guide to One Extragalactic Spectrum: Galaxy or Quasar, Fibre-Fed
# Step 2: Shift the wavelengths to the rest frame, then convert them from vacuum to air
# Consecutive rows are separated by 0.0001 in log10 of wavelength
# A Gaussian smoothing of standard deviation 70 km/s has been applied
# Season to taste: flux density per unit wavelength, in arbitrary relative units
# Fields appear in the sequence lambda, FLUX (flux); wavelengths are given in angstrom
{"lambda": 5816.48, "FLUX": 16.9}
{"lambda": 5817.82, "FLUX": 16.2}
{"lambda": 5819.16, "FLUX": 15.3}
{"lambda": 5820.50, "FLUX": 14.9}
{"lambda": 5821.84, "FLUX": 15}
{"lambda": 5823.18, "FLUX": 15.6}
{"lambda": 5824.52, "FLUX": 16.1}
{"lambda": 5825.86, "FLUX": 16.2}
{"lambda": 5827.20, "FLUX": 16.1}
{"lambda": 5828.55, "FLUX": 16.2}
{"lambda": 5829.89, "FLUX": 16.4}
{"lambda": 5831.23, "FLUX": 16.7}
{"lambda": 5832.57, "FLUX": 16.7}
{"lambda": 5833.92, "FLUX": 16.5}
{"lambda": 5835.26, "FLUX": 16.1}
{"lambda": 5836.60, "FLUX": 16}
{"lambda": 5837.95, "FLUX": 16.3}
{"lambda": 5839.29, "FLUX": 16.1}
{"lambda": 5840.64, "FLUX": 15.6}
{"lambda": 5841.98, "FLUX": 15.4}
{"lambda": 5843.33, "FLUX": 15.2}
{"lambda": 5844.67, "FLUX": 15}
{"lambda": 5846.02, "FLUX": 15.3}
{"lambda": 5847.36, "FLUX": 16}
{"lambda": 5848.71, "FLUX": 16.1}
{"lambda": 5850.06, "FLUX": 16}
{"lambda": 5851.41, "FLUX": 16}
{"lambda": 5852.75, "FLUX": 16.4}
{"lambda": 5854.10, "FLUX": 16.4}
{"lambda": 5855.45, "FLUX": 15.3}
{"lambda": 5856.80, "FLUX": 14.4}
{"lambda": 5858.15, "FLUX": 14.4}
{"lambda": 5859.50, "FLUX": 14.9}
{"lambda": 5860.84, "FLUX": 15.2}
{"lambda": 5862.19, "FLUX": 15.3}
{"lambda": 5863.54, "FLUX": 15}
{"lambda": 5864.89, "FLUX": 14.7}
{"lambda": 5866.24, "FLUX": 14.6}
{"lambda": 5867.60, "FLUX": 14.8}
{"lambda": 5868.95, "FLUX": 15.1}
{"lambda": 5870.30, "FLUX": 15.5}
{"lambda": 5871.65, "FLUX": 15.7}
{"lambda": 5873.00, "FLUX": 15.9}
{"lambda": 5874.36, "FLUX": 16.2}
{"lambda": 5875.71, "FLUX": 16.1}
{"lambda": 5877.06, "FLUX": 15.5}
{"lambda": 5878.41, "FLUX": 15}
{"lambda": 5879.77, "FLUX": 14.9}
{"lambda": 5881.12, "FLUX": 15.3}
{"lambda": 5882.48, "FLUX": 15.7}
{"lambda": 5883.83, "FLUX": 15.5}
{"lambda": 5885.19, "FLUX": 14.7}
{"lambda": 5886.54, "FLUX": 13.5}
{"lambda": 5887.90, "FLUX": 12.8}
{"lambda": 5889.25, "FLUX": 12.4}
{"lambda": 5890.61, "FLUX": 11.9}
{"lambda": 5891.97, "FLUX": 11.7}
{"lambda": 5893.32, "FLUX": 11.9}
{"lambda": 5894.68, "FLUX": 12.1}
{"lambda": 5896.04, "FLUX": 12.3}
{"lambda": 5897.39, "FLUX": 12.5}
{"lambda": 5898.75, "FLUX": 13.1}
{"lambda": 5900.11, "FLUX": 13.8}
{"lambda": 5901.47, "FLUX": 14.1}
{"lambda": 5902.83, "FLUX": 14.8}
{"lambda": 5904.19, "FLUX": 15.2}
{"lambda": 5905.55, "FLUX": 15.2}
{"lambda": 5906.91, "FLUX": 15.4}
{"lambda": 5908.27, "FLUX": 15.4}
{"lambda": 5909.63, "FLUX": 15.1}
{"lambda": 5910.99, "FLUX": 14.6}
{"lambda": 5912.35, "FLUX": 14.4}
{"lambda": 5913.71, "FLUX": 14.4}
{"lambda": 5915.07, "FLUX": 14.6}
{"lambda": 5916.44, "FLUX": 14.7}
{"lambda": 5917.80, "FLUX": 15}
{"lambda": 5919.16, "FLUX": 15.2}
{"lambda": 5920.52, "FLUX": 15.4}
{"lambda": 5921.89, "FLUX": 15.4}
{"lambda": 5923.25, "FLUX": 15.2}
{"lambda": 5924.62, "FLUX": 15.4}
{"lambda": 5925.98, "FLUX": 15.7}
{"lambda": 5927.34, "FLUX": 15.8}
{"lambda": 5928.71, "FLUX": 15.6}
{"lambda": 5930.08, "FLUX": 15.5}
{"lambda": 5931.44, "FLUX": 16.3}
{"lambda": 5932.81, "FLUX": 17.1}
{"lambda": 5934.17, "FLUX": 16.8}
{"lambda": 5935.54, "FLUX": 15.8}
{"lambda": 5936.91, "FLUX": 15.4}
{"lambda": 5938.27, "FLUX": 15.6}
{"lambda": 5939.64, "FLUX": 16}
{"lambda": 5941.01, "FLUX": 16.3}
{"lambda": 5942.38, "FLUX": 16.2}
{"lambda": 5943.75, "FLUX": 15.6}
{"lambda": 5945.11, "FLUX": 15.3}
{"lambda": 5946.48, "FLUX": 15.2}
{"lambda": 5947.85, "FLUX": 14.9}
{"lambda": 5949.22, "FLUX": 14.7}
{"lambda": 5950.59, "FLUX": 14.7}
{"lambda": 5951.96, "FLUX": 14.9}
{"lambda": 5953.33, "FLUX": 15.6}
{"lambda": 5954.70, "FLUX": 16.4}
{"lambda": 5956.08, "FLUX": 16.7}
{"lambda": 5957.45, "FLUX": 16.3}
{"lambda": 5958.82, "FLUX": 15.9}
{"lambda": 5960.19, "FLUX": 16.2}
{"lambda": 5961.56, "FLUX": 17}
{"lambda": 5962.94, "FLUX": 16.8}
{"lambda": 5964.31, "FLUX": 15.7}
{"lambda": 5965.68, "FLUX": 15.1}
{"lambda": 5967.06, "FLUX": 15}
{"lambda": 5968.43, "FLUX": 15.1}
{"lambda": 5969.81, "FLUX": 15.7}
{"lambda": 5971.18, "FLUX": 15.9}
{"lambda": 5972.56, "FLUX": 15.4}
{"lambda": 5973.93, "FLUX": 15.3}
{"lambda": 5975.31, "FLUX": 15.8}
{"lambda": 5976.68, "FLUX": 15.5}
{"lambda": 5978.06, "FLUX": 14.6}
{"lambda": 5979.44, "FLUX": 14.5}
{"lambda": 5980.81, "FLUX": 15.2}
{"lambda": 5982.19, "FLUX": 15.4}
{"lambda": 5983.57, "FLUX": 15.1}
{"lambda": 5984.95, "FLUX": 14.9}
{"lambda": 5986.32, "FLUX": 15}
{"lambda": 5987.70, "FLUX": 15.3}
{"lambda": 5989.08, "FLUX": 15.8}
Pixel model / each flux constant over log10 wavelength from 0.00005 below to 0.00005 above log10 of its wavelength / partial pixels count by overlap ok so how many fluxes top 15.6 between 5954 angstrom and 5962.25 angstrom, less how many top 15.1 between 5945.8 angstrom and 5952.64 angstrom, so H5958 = 5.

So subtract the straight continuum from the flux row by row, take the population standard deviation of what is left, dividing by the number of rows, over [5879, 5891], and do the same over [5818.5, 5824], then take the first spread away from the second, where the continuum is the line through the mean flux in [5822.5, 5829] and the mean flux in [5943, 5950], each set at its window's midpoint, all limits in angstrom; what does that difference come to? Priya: -1.1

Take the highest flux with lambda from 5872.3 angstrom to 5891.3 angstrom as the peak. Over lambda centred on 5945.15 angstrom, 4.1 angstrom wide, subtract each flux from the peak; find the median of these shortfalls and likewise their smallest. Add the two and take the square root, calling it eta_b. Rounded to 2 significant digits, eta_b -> 1.2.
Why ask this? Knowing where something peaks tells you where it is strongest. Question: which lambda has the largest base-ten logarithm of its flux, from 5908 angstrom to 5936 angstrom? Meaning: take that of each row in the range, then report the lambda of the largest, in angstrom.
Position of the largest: 5932.81 angstrom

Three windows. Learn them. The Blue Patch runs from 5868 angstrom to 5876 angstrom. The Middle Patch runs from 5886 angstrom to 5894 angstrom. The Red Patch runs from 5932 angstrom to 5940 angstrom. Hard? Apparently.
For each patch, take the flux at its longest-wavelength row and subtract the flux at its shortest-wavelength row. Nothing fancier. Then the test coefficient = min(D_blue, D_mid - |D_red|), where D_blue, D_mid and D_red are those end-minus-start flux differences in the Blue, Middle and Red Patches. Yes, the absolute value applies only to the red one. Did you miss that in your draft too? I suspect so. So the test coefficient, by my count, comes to -2.7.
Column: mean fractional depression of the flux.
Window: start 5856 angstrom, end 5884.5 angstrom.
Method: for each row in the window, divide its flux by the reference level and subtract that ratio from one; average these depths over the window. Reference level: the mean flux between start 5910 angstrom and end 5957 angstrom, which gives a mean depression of 0.017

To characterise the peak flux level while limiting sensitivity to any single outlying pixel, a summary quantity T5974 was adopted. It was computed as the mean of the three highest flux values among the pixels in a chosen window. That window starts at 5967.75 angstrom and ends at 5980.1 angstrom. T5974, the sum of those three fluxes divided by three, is 15.8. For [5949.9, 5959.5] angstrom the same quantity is 16.5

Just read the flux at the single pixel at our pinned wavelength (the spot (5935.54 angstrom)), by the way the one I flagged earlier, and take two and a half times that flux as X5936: 39.5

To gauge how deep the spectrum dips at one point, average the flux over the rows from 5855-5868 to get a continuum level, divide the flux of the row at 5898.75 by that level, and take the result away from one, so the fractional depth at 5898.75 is 0.12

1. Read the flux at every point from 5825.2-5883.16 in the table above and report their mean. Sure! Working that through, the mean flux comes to 15.6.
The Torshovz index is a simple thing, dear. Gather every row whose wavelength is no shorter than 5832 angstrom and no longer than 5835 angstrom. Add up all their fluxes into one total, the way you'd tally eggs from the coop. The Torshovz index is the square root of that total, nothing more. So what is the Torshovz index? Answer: 5.76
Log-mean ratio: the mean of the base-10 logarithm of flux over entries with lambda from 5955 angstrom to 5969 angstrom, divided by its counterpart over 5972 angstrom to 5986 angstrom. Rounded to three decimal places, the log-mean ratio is 1.019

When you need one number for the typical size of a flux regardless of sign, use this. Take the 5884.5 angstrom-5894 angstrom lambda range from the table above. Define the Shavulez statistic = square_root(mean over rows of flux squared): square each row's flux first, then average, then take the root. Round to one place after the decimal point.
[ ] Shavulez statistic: 12.7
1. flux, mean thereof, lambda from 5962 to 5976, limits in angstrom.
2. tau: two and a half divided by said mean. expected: 0.160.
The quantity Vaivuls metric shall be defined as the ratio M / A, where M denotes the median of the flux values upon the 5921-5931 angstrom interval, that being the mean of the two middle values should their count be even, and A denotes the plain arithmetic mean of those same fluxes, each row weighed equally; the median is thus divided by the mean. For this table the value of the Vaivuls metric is 1.00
